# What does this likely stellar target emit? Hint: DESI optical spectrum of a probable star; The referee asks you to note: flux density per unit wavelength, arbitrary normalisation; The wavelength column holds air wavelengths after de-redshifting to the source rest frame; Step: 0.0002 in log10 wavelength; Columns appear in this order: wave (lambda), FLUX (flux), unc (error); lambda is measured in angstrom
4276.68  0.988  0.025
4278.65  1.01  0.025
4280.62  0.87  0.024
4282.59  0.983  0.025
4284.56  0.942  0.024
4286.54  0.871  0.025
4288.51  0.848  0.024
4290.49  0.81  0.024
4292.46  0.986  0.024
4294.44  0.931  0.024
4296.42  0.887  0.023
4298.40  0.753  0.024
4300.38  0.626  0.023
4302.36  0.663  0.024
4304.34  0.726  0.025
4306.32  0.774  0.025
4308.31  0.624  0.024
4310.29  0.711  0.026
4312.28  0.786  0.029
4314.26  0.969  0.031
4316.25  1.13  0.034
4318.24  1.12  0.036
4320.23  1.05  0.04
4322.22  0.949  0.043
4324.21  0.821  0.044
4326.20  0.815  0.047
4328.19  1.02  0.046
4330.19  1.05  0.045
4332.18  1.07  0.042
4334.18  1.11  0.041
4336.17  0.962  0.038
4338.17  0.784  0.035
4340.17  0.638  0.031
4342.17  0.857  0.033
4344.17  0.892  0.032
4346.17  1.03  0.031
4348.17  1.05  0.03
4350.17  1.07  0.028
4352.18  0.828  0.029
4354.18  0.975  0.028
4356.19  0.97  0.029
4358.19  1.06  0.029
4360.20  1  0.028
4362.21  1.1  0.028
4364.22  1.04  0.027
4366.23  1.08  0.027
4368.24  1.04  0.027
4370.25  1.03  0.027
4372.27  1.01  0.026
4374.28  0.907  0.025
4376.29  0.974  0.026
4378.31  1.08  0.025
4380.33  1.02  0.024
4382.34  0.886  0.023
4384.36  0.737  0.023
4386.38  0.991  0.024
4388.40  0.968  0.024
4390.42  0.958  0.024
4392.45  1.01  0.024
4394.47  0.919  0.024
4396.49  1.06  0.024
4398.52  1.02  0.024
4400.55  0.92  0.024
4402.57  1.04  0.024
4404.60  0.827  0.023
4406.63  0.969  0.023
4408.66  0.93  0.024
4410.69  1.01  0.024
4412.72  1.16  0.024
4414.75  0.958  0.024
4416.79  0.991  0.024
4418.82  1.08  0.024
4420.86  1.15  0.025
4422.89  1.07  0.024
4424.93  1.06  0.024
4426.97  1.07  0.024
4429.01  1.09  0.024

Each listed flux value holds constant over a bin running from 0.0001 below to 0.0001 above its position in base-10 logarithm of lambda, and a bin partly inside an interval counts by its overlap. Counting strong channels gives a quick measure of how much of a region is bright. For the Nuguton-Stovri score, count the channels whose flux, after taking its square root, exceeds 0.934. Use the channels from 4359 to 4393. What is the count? 16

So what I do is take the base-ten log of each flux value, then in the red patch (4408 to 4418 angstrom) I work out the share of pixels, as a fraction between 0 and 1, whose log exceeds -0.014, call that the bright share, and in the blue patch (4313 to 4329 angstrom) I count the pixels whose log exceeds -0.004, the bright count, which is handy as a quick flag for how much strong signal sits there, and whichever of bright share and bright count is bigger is 4.00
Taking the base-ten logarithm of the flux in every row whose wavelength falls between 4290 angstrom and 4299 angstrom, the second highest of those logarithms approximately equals -0.031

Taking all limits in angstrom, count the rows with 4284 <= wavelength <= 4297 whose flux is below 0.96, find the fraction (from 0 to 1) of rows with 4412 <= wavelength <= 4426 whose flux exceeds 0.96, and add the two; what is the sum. 6.9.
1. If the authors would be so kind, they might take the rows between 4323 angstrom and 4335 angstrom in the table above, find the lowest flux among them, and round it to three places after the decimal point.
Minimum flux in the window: 0.815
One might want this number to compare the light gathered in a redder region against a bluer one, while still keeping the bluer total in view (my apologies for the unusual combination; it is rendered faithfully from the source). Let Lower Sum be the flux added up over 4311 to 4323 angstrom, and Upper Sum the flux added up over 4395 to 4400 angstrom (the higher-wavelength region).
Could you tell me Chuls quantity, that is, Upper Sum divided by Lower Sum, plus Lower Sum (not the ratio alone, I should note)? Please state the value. 6.4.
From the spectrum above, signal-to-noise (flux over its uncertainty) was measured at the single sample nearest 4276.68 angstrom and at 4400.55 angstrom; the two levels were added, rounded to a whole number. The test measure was 78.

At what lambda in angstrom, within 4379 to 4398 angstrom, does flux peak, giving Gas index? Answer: 4396.49 angstrom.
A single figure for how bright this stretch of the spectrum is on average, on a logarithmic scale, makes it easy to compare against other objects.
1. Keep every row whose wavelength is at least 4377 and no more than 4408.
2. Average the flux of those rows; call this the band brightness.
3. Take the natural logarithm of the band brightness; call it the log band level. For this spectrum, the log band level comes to -0.04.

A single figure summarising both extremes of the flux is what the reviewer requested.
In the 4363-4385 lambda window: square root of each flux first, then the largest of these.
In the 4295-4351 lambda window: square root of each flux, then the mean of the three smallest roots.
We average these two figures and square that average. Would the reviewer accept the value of 0.840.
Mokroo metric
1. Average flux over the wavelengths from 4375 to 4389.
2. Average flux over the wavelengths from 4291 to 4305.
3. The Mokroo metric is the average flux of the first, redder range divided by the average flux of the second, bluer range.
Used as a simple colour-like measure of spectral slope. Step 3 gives 1.19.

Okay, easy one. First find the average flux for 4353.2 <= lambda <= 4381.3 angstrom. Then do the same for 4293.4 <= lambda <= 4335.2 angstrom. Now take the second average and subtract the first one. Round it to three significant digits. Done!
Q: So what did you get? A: -0.135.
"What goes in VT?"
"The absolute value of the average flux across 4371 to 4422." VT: 0.98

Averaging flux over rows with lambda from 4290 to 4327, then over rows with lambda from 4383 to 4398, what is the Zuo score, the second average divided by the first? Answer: 1.12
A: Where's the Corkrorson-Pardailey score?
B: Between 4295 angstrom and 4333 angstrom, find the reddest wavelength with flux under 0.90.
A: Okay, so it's 4326.20 angstrom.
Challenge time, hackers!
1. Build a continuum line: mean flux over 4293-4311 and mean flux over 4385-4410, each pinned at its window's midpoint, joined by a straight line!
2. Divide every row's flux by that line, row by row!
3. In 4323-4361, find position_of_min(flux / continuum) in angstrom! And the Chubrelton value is 4340.17 angstrom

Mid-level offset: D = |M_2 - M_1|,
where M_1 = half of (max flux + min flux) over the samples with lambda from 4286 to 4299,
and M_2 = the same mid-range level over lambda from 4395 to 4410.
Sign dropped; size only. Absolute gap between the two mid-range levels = 0.074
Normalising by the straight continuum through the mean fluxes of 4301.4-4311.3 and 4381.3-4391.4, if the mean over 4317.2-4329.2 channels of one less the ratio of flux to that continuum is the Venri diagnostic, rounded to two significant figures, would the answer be -0.30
